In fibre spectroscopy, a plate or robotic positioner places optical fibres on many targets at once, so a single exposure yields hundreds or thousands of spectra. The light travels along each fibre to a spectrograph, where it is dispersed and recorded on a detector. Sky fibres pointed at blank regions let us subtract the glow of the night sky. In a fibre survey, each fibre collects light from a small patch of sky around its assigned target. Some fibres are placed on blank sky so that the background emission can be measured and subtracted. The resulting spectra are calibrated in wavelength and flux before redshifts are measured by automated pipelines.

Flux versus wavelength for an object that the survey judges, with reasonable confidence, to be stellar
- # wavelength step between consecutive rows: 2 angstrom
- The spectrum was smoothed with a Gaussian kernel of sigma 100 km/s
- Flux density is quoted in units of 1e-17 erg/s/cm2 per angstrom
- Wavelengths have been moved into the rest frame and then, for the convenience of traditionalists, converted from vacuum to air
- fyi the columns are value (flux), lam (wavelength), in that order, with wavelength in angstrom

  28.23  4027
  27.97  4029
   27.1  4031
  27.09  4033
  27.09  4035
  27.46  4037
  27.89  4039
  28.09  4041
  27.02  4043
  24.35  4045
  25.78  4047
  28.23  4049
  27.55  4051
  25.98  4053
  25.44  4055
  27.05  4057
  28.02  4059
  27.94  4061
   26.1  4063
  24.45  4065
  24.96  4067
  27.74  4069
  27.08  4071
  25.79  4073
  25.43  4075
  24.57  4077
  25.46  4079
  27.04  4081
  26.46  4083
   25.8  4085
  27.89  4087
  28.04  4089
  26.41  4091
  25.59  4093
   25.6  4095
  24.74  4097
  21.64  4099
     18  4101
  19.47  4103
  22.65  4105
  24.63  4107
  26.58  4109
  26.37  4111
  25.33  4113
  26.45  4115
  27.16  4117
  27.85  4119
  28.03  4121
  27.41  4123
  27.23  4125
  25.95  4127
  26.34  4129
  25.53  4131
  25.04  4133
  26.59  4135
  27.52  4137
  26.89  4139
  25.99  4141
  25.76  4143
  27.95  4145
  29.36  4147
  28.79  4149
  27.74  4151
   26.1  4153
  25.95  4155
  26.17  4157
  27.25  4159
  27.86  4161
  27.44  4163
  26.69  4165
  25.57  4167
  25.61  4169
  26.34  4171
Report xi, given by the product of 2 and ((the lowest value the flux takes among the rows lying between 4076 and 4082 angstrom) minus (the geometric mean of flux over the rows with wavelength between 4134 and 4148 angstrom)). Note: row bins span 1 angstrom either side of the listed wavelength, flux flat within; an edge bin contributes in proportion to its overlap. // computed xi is -5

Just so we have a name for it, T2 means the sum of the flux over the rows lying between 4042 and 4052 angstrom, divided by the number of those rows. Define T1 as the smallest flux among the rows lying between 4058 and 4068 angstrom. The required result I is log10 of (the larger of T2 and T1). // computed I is 1.42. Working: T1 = 24.45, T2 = 26.6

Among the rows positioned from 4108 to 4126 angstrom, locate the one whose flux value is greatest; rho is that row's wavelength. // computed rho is 4121 angstrom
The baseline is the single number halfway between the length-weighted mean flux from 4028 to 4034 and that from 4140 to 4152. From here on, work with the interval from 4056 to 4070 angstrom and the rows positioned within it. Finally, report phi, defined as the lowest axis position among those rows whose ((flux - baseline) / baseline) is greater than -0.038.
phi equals 4057 angstrom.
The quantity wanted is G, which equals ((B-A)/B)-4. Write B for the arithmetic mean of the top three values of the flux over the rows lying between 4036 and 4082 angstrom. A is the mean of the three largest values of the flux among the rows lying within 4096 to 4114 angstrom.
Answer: -3.93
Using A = 26.09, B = 28.1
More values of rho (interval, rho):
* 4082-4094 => 4089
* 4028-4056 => 4049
